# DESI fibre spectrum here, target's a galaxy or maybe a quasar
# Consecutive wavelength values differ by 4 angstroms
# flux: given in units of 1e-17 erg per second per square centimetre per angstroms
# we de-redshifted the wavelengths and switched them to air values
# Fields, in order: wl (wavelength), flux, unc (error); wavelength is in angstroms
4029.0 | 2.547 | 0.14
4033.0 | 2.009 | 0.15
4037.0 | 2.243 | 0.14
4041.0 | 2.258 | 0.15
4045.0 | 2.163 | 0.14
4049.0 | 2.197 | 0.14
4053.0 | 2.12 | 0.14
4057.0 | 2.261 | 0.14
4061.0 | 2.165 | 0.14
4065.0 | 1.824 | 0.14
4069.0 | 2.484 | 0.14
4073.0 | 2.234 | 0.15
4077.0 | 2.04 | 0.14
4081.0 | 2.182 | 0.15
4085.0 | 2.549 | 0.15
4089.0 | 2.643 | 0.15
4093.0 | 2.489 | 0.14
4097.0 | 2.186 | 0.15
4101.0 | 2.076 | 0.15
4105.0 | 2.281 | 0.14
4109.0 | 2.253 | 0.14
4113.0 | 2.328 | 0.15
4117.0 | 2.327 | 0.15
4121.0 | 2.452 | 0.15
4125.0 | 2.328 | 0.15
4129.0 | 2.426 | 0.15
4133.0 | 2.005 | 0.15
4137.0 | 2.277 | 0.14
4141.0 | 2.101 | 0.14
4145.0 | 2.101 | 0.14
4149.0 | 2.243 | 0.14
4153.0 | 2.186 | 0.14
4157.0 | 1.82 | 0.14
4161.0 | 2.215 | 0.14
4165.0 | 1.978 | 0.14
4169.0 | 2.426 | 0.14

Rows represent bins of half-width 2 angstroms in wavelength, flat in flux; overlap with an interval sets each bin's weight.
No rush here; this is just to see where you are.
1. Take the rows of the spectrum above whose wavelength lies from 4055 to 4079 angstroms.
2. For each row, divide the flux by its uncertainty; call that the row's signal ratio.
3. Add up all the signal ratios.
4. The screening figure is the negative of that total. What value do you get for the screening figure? -92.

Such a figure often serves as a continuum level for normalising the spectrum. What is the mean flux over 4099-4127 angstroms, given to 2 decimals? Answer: 2.29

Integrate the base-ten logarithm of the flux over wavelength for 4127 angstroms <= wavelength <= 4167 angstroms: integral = 13.1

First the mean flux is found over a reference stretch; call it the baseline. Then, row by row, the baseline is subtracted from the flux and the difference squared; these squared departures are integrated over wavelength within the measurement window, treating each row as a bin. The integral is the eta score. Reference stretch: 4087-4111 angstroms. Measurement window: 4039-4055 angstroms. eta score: 0.3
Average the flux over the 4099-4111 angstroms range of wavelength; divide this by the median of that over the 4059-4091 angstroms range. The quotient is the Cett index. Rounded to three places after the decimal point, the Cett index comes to 0.998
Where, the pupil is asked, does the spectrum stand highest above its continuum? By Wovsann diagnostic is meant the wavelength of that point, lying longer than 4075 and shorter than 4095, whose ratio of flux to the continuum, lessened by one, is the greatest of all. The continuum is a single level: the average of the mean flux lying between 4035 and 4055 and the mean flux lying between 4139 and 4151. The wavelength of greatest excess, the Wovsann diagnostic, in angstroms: 4089.0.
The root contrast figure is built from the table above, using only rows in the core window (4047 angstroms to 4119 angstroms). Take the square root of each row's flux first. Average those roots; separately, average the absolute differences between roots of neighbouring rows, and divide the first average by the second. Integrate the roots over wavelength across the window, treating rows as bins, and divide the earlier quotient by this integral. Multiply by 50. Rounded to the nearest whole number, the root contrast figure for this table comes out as 11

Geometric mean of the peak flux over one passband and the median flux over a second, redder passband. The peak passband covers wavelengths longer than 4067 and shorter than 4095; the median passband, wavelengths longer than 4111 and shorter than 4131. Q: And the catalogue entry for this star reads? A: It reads 2.48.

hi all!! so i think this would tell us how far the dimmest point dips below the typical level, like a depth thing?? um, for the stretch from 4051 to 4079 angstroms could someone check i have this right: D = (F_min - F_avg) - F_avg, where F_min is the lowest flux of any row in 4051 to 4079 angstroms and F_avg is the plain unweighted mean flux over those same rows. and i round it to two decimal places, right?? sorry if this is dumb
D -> -2.50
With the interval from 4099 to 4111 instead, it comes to -2.33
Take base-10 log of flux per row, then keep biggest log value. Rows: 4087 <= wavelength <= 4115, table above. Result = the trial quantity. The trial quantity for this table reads 0.42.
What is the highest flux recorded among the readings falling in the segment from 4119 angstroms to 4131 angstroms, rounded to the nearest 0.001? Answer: 2.452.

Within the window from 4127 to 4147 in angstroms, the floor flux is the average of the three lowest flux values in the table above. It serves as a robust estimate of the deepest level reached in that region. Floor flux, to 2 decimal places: 2.07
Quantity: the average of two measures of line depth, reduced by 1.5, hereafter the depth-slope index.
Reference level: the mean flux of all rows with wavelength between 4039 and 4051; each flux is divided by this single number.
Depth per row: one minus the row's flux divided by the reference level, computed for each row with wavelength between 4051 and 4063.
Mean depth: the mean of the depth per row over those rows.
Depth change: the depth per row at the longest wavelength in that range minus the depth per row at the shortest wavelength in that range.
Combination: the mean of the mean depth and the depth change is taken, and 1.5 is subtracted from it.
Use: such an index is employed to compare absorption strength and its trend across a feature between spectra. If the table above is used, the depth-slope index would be -1.50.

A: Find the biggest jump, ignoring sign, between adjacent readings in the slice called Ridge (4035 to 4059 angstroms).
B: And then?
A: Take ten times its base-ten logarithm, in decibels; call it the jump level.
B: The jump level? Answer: -8.5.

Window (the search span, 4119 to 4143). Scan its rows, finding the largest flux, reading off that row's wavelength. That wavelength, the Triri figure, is 4121.0 angstroms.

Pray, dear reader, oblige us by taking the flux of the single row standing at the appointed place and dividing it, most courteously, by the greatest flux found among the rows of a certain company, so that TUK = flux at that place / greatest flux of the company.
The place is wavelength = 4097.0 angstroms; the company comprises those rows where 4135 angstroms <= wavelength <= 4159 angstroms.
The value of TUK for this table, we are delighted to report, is 0.960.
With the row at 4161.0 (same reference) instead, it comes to 0.973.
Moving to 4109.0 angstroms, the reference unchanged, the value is 0.989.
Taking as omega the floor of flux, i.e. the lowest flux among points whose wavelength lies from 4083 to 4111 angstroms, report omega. 2.076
